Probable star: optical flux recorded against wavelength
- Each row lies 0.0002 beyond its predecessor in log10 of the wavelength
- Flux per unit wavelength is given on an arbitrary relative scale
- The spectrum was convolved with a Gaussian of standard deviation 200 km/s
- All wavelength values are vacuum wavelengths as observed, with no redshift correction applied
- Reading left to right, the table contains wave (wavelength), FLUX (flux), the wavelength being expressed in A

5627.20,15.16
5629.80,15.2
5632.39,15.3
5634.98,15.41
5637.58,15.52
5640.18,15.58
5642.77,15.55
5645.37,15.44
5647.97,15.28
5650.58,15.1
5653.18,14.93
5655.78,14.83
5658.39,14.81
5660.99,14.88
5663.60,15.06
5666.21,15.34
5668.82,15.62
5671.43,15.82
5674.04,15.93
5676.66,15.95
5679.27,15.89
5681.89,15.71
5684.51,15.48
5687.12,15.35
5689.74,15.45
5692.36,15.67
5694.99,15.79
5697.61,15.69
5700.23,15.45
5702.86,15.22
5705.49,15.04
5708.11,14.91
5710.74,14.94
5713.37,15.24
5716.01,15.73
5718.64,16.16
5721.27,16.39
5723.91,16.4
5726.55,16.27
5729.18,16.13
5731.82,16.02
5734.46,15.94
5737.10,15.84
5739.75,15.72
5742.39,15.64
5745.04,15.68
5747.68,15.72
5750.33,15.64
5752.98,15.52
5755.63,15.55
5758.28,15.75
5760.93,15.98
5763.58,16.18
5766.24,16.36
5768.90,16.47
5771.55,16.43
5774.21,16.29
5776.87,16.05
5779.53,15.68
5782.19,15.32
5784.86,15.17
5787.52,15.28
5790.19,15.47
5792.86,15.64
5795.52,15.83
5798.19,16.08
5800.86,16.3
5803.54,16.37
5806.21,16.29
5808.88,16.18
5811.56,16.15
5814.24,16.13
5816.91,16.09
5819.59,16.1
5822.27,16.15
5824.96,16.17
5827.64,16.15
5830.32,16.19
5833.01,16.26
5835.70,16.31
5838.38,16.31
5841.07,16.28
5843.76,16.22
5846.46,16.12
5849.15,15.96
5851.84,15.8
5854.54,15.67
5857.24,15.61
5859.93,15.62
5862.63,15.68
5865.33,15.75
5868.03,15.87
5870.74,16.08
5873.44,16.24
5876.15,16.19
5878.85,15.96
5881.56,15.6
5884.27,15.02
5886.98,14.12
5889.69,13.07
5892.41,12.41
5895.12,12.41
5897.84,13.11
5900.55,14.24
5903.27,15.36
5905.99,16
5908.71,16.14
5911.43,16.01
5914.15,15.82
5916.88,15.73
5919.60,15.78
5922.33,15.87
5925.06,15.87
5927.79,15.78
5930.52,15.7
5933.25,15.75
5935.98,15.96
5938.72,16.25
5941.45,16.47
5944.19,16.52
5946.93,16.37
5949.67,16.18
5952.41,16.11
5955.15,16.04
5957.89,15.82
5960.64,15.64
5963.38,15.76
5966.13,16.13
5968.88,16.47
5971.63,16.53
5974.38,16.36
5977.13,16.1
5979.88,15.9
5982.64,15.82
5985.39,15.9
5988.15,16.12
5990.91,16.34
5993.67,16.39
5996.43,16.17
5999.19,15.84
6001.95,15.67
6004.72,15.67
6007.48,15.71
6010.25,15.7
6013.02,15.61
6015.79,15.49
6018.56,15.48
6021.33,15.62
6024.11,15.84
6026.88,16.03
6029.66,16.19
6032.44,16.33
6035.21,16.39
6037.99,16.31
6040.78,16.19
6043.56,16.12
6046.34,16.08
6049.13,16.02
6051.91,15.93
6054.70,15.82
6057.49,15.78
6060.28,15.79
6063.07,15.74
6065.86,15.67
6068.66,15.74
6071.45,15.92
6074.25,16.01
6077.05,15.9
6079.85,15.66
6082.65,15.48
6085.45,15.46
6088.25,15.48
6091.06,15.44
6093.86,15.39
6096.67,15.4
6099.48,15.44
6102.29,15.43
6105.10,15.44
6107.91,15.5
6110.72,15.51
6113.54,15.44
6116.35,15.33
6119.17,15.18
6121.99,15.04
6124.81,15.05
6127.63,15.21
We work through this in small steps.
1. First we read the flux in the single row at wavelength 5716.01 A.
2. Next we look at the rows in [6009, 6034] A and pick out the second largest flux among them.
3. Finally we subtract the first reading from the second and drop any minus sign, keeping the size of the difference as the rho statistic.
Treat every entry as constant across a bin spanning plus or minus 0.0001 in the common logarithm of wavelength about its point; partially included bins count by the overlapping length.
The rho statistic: 0.46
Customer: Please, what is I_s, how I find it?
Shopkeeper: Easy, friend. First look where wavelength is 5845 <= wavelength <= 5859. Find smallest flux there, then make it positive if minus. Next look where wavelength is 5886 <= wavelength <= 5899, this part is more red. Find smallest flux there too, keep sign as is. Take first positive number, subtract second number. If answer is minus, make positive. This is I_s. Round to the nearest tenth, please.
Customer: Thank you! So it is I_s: 3.2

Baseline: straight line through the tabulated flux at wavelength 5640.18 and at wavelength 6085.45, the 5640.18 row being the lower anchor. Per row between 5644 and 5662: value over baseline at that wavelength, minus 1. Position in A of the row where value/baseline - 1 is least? 5658.39 A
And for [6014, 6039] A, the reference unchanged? 6018.56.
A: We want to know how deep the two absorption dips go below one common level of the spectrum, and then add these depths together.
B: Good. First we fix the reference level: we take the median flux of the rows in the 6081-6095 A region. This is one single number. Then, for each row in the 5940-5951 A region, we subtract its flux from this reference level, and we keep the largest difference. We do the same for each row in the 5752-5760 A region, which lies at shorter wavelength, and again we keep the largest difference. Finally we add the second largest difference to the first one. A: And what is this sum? -0.8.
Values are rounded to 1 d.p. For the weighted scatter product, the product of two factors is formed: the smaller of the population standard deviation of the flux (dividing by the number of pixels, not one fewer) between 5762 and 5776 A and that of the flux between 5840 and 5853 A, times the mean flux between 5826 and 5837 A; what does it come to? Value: 1.7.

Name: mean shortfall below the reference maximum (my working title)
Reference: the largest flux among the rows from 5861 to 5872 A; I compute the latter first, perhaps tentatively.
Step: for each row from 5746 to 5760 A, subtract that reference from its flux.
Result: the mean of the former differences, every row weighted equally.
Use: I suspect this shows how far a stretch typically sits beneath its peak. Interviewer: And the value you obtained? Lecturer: -0.4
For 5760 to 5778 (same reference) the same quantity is 0.2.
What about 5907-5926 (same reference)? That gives -0.2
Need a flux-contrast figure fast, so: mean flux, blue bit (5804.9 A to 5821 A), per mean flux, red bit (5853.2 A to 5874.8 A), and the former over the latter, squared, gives 1.04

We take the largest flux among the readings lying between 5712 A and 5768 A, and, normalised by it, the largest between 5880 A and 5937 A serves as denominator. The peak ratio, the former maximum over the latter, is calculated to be 1.02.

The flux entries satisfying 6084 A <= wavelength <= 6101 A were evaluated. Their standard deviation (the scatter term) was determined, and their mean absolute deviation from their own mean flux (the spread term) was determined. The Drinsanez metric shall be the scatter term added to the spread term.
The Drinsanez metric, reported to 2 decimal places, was 0.06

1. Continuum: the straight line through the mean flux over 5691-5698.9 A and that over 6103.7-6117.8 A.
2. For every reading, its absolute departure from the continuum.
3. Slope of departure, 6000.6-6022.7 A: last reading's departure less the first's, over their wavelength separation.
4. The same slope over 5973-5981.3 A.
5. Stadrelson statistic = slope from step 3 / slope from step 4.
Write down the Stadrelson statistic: 0.0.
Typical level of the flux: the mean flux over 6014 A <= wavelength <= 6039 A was 15.96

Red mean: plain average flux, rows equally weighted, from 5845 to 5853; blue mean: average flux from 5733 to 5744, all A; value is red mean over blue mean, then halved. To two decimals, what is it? 0.51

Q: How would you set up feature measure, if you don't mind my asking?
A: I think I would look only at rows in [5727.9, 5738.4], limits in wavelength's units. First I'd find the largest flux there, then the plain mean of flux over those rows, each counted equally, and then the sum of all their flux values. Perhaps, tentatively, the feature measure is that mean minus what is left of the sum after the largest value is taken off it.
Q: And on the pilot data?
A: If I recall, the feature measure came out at -31.8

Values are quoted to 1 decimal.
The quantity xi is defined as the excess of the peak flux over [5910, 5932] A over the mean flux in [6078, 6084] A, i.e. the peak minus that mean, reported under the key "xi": 0.4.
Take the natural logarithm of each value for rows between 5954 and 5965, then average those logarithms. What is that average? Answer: 2.76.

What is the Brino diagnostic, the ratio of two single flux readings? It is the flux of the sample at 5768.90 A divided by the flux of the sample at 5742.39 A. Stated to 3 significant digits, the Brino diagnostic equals 1.05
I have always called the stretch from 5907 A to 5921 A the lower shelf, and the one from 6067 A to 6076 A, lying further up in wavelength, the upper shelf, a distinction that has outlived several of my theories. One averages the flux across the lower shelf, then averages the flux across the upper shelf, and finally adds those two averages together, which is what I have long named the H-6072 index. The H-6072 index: 31.8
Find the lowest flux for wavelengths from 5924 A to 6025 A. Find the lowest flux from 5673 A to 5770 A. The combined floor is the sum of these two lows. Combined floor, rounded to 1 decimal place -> 30.4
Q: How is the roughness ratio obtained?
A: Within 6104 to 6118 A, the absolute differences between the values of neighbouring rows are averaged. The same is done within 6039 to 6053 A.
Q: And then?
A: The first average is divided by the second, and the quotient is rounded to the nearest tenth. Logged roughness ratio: 1.0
